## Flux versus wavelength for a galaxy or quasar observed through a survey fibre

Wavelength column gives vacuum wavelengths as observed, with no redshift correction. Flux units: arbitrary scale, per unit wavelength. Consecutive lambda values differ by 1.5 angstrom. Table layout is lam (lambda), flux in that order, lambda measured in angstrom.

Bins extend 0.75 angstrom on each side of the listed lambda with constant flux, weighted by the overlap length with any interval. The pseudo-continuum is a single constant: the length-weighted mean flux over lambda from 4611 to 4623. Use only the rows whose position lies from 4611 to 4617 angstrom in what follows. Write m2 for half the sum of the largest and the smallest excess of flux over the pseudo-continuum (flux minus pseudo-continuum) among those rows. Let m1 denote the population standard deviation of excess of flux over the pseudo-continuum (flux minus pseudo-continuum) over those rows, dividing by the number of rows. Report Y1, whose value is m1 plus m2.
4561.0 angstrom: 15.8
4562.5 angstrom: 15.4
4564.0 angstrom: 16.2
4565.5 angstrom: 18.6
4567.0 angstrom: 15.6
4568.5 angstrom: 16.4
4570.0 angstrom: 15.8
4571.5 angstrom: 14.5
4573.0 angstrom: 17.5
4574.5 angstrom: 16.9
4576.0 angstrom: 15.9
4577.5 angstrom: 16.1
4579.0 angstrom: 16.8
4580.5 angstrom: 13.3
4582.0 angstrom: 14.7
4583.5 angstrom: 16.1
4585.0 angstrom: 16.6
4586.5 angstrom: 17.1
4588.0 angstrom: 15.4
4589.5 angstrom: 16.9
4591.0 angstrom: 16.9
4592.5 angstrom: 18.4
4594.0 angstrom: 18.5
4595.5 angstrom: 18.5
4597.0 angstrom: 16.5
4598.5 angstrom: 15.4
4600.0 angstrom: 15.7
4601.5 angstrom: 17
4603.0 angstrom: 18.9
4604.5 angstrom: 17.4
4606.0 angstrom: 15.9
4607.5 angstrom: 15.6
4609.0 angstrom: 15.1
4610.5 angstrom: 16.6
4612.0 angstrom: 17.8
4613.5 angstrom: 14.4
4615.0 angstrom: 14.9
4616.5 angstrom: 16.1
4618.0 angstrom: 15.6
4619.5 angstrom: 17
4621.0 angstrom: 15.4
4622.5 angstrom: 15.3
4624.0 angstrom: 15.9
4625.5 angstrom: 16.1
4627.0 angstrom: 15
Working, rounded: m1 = 1.3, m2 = 0.3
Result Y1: 1.6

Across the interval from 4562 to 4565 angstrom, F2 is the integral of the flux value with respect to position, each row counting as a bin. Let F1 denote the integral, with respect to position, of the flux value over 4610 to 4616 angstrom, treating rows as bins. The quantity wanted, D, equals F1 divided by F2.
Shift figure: 2.0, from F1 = 95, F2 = 48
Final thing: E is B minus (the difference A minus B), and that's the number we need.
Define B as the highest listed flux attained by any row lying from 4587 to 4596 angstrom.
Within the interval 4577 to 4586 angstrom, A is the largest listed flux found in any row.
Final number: 20.2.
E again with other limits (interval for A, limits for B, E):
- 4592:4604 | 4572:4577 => 16.1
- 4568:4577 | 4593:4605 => 20.3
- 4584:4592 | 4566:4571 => 15.7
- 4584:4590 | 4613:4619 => 15.1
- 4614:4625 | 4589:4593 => 19.8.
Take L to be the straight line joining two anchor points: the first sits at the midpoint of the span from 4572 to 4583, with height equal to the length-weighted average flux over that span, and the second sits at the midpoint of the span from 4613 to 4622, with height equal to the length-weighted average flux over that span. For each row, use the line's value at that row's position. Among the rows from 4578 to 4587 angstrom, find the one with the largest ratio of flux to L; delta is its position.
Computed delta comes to 4586.5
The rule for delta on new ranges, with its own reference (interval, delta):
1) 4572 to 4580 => 4573.0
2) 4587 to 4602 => 4595.5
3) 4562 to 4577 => 4565.5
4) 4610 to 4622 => 4612.0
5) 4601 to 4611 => 4603.0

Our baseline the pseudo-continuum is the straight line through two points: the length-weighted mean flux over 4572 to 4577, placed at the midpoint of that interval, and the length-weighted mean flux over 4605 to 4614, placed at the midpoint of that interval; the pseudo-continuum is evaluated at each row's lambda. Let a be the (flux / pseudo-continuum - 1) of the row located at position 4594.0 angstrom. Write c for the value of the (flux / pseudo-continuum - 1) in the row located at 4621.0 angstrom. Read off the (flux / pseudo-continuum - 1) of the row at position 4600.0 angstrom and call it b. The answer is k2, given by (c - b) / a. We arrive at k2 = 0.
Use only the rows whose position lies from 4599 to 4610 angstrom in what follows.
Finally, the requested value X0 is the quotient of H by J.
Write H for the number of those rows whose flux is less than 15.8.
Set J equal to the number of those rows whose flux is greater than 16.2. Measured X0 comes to 1.0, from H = 3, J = 3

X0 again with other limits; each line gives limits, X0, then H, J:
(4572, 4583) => 0.7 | 2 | 3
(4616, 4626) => 3.0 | 3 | 1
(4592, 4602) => 0.4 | 2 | 5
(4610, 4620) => 1.0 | 3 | 3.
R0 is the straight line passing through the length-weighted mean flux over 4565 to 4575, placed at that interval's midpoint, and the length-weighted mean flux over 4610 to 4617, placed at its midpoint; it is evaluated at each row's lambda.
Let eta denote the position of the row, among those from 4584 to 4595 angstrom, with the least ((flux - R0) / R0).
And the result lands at 4588.0 angstrom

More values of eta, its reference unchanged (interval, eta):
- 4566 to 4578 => 4571.5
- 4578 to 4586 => 4580.5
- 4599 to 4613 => 4609.0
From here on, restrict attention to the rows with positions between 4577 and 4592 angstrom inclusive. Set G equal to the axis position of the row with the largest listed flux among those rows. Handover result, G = 4586.5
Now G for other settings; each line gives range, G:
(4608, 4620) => 4612.0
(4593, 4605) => 4603.0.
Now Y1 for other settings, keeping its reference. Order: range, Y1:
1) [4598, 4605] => 2.6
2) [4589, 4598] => 2.5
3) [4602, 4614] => 2.2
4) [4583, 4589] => 1.0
